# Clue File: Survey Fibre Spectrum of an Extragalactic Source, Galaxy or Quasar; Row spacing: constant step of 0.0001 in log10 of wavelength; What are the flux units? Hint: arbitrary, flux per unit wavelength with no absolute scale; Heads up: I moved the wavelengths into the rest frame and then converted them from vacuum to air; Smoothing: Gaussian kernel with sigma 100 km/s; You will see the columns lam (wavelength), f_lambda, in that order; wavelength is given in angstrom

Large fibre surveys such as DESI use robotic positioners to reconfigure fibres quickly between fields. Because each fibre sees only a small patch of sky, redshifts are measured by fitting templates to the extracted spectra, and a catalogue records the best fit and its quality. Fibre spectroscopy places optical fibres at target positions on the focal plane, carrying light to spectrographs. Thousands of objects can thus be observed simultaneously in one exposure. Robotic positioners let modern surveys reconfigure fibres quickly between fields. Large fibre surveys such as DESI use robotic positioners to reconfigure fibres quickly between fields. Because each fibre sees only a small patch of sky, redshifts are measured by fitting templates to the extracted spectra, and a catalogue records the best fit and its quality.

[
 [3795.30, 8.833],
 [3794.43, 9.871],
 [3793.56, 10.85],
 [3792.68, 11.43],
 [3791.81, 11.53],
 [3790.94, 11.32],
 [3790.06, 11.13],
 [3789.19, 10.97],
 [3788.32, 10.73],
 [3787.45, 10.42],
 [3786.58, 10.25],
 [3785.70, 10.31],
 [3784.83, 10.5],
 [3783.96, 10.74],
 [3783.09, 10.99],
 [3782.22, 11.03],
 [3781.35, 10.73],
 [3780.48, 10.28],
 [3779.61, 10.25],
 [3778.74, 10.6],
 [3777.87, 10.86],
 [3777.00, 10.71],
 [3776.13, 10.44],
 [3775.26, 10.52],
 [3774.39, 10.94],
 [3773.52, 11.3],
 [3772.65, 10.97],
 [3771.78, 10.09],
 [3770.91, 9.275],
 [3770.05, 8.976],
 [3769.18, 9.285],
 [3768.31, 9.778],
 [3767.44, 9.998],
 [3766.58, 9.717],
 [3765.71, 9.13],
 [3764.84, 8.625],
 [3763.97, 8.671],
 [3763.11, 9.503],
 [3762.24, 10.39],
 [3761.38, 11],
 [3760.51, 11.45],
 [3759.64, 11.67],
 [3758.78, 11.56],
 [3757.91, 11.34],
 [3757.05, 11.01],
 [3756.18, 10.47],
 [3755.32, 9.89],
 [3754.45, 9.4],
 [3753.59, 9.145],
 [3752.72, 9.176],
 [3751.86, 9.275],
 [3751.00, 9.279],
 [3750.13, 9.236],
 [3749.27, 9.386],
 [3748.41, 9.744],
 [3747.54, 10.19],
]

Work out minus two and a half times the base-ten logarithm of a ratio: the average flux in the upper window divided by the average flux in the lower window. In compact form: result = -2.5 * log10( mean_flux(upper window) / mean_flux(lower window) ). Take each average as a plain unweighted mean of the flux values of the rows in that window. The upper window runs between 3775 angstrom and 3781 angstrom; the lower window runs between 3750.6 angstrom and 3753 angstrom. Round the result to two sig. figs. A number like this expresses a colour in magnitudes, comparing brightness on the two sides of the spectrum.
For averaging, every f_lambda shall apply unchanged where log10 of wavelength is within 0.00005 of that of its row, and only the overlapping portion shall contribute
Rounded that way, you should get -0.14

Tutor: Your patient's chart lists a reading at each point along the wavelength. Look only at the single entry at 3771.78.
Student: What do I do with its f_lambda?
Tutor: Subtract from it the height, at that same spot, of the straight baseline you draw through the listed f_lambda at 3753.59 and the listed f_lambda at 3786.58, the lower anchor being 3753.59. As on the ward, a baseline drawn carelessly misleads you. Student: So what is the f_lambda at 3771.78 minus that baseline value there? 0.34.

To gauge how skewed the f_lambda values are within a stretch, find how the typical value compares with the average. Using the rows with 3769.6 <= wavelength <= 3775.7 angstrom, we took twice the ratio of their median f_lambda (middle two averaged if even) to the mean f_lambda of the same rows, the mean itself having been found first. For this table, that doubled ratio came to 2.044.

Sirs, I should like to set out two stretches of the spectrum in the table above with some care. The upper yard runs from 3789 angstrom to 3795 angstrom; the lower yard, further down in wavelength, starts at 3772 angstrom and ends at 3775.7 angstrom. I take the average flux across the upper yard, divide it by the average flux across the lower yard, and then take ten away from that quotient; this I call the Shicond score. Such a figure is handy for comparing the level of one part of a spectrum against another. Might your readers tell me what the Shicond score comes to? -8.99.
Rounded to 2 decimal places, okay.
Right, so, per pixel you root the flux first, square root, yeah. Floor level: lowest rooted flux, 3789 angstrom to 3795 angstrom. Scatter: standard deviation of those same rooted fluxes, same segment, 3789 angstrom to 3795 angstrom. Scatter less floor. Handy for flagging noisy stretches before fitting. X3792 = -3.06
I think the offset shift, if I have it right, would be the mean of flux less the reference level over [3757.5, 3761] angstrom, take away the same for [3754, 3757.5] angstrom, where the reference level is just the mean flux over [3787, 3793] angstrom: 1.3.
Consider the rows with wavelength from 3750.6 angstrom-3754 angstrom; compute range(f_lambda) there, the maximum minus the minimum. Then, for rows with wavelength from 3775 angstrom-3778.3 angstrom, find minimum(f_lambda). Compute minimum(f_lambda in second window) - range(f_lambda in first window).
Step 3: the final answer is 10.31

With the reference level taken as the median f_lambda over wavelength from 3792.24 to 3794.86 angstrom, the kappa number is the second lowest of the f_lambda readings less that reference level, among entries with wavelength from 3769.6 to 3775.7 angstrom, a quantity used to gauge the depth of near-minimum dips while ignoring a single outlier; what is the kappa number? -1.6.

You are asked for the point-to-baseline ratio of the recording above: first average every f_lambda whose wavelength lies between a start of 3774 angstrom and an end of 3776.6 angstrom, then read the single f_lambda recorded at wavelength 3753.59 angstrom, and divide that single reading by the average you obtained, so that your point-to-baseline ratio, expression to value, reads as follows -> 0.86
